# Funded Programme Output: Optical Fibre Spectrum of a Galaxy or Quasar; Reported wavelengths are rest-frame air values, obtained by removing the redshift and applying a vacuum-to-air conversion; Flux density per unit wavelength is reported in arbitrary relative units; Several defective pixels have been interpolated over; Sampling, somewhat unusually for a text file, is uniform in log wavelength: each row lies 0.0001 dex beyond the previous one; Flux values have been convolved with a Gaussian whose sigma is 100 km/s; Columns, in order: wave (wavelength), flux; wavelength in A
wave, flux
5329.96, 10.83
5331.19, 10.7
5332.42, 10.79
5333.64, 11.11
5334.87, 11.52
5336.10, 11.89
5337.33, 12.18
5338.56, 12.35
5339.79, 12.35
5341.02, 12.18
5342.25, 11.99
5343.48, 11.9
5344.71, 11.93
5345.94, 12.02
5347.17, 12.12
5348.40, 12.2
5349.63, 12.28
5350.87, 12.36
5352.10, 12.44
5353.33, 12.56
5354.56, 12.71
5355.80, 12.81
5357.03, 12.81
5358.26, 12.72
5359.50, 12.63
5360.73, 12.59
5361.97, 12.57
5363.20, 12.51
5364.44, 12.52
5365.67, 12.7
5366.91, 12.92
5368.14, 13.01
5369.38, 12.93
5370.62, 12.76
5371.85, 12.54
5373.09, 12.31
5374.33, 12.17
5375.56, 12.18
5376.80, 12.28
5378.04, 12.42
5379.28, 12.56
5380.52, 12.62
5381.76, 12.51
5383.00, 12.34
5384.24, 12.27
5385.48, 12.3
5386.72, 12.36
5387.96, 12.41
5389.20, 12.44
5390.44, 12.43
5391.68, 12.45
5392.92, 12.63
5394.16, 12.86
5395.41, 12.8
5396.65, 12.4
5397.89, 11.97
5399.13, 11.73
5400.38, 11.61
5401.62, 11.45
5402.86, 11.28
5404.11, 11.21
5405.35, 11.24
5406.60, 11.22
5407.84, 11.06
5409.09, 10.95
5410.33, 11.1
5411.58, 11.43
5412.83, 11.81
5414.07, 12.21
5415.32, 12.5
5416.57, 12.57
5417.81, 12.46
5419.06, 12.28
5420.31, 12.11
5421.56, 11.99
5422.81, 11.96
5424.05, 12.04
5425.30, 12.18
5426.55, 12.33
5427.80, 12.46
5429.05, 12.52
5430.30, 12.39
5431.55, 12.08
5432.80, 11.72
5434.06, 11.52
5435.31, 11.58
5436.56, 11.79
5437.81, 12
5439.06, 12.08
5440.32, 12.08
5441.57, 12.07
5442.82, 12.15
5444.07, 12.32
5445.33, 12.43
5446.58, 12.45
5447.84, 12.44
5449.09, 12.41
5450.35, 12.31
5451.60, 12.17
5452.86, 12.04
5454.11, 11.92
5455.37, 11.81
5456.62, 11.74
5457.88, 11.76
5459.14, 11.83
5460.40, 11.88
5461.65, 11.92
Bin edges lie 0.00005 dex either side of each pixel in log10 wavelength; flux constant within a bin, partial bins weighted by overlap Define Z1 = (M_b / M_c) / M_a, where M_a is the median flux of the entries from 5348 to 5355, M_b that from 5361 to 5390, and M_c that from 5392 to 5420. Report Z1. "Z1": 0.086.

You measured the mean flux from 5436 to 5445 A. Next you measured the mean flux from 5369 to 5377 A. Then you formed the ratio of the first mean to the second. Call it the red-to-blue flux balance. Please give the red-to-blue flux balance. 0.97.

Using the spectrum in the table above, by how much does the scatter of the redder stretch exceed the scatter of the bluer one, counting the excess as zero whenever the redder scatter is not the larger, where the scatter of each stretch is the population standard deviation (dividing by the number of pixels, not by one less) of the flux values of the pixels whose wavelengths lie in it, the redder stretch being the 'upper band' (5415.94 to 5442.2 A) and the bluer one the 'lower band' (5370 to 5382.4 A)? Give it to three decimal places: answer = 0.100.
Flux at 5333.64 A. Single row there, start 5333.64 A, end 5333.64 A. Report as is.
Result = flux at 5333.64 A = 11.11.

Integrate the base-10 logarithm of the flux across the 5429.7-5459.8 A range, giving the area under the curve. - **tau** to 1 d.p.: 32.5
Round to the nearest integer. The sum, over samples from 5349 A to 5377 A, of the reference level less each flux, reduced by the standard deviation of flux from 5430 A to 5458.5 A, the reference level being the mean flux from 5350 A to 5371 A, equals 2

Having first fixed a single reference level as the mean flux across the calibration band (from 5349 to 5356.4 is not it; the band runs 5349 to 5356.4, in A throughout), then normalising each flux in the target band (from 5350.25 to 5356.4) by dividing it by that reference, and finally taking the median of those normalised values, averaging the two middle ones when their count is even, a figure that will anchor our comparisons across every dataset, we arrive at 1.00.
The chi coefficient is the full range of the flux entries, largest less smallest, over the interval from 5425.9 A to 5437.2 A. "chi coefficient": 1.0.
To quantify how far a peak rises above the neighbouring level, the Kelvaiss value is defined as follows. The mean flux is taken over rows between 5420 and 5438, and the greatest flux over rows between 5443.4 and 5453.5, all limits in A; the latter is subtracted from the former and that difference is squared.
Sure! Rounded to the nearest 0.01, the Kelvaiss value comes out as 0.16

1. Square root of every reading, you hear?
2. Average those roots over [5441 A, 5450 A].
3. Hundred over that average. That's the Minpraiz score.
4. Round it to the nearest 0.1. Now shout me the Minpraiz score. 28.5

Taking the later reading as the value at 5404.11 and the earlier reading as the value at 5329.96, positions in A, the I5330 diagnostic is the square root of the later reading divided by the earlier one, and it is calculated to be 1.02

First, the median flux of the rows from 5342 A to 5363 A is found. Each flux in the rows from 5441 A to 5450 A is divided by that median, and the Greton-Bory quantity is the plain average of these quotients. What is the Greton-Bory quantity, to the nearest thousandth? 0.991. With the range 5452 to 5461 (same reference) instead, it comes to 0.953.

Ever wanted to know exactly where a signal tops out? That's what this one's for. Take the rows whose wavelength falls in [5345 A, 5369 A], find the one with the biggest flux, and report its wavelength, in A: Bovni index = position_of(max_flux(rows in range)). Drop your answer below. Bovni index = 5368.14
